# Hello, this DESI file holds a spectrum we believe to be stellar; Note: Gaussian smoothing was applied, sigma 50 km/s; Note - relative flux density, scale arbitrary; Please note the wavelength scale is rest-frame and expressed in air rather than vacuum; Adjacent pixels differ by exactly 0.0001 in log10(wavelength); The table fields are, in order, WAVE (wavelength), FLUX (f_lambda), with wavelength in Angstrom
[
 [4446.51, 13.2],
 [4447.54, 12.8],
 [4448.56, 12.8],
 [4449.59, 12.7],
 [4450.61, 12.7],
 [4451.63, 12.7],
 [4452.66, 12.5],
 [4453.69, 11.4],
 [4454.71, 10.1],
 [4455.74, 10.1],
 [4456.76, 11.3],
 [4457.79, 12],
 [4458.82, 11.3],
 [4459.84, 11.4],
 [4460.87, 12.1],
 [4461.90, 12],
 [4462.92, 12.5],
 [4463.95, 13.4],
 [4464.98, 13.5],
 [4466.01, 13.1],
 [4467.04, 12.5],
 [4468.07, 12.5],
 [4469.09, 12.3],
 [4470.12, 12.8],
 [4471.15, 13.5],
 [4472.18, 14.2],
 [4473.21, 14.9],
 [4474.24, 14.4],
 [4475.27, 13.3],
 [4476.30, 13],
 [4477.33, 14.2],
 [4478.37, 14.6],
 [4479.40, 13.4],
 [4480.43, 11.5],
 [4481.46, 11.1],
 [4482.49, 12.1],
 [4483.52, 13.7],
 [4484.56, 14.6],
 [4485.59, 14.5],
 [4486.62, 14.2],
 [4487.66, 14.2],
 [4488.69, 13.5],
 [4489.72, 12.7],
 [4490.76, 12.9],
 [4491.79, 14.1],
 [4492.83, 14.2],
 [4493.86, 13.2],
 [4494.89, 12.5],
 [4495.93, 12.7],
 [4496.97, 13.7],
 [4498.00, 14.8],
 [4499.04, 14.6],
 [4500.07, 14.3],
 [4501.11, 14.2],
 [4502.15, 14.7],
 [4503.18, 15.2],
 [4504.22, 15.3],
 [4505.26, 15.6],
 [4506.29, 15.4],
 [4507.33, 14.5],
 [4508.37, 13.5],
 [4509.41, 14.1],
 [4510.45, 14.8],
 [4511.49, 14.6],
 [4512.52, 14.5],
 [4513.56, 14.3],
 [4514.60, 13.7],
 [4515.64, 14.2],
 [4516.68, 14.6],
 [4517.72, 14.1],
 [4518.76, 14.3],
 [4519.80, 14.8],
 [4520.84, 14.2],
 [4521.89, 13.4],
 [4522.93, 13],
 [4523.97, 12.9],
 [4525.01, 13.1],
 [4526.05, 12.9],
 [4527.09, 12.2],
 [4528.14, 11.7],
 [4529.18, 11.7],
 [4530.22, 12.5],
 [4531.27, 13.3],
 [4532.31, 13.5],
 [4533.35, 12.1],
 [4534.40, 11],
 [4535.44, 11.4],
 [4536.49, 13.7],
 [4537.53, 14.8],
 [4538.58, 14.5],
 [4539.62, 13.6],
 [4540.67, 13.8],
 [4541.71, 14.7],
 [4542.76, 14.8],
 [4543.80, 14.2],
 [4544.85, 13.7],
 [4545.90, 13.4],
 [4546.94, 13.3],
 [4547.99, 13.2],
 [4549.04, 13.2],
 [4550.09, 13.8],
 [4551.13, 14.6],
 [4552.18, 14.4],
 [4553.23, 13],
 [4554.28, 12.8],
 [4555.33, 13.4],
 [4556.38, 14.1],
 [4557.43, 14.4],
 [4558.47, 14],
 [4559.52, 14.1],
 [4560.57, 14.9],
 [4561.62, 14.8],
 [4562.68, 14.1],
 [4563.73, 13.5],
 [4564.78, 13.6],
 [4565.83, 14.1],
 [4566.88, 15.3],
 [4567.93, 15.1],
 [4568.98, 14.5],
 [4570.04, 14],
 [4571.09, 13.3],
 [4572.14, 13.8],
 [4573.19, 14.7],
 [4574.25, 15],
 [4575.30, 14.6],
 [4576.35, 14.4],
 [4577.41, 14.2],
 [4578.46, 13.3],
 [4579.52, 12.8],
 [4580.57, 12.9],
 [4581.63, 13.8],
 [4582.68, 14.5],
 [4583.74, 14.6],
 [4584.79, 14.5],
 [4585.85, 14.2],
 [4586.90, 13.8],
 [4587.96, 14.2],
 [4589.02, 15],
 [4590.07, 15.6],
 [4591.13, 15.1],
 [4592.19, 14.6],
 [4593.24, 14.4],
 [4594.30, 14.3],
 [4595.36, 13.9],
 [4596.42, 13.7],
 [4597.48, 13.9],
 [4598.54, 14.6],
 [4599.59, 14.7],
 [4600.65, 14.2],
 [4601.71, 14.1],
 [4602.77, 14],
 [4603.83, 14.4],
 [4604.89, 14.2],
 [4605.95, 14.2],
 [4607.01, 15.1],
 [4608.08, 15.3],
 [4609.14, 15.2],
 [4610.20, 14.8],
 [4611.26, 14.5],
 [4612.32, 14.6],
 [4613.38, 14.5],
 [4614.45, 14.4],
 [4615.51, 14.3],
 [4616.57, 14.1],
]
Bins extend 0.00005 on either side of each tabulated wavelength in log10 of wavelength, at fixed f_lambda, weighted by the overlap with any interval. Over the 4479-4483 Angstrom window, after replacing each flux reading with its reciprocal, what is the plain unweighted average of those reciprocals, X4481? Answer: 0.084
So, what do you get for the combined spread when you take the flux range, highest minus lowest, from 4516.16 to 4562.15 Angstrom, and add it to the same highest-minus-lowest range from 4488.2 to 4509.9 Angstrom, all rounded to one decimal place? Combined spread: 7.0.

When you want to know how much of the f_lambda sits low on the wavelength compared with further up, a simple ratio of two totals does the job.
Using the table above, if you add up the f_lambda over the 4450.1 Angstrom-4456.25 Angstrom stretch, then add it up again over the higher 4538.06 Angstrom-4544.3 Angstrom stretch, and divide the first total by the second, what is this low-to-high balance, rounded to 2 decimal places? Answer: 0.81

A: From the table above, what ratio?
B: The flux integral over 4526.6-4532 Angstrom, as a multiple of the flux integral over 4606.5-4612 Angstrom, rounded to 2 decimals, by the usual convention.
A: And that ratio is 0.81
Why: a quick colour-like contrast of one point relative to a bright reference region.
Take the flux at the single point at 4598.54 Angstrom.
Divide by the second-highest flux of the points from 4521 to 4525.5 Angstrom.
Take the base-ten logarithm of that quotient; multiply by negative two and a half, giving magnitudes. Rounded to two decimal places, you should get -0.12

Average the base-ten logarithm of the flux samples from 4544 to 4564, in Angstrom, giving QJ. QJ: 1.140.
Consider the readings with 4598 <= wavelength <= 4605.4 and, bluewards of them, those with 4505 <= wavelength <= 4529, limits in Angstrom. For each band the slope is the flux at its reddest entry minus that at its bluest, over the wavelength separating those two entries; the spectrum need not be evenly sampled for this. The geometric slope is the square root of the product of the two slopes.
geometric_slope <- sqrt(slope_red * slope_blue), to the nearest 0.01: 0.10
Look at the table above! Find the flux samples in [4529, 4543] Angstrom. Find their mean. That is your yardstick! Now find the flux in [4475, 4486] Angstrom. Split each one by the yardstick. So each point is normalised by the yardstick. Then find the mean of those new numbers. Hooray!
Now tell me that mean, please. 1.00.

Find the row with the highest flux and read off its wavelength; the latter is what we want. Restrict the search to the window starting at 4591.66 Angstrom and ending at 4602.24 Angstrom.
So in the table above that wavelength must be 4599.59 Angstrom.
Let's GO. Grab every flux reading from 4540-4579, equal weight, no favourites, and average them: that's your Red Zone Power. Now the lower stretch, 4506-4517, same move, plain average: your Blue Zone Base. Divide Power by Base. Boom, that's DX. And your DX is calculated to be 0.98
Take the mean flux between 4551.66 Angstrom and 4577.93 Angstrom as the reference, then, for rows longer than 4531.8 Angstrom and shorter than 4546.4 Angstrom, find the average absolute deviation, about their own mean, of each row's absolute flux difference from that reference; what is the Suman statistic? 0.7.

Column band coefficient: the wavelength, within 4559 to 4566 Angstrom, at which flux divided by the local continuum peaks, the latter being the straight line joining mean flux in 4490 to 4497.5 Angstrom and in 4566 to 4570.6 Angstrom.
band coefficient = 4560.57 Angstrom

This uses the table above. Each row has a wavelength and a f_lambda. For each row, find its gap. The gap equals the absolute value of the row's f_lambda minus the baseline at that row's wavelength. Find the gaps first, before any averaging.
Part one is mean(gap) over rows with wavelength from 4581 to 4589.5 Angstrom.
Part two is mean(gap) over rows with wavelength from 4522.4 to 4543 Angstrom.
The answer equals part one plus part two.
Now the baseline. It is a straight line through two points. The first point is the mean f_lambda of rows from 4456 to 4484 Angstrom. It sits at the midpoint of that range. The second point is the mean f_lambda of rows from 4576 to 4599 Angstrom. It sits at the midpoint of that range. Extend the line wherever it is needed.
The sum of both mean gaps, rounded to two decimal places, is 1.28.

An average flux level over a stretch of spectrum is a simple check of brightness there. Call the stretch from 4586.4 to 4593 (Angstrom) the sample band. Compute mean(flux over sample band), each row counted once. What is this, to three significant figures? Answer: 14.7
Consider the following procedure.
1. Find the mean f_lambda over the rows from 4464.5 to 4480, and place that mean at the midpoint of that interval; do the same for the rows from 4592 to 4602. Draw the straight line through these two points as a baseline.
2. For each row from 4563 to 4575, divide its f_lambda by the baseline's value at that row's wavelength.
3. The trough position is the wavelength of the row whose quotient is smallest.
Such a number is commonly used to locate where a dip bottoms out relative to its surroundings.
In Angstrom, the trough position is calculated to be 4571.09 Angstrom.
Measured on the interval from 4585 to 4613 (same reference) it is 4596.42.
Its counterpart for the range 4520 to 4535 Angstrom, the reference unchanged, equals 4534.40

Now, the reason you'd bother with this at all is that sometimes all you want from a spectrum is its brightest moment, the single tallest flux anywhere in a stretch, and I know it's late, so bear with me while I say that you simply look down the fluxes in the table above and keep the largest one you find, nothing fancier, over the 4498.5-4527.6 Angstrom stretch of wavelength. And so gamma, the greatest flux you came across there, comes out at 15.6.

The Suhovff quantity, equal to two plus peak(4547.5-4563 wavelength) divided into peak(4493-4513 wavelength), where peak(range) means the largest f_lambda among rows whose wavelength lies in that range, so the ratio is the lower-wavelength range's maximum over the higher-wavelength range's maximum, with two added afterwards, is 3.05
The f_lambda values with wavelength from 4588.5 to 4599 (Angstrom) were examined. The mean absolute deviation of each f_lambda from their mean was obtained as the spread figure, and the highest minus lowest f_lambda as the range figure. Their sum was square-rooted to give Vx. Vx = 1.54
